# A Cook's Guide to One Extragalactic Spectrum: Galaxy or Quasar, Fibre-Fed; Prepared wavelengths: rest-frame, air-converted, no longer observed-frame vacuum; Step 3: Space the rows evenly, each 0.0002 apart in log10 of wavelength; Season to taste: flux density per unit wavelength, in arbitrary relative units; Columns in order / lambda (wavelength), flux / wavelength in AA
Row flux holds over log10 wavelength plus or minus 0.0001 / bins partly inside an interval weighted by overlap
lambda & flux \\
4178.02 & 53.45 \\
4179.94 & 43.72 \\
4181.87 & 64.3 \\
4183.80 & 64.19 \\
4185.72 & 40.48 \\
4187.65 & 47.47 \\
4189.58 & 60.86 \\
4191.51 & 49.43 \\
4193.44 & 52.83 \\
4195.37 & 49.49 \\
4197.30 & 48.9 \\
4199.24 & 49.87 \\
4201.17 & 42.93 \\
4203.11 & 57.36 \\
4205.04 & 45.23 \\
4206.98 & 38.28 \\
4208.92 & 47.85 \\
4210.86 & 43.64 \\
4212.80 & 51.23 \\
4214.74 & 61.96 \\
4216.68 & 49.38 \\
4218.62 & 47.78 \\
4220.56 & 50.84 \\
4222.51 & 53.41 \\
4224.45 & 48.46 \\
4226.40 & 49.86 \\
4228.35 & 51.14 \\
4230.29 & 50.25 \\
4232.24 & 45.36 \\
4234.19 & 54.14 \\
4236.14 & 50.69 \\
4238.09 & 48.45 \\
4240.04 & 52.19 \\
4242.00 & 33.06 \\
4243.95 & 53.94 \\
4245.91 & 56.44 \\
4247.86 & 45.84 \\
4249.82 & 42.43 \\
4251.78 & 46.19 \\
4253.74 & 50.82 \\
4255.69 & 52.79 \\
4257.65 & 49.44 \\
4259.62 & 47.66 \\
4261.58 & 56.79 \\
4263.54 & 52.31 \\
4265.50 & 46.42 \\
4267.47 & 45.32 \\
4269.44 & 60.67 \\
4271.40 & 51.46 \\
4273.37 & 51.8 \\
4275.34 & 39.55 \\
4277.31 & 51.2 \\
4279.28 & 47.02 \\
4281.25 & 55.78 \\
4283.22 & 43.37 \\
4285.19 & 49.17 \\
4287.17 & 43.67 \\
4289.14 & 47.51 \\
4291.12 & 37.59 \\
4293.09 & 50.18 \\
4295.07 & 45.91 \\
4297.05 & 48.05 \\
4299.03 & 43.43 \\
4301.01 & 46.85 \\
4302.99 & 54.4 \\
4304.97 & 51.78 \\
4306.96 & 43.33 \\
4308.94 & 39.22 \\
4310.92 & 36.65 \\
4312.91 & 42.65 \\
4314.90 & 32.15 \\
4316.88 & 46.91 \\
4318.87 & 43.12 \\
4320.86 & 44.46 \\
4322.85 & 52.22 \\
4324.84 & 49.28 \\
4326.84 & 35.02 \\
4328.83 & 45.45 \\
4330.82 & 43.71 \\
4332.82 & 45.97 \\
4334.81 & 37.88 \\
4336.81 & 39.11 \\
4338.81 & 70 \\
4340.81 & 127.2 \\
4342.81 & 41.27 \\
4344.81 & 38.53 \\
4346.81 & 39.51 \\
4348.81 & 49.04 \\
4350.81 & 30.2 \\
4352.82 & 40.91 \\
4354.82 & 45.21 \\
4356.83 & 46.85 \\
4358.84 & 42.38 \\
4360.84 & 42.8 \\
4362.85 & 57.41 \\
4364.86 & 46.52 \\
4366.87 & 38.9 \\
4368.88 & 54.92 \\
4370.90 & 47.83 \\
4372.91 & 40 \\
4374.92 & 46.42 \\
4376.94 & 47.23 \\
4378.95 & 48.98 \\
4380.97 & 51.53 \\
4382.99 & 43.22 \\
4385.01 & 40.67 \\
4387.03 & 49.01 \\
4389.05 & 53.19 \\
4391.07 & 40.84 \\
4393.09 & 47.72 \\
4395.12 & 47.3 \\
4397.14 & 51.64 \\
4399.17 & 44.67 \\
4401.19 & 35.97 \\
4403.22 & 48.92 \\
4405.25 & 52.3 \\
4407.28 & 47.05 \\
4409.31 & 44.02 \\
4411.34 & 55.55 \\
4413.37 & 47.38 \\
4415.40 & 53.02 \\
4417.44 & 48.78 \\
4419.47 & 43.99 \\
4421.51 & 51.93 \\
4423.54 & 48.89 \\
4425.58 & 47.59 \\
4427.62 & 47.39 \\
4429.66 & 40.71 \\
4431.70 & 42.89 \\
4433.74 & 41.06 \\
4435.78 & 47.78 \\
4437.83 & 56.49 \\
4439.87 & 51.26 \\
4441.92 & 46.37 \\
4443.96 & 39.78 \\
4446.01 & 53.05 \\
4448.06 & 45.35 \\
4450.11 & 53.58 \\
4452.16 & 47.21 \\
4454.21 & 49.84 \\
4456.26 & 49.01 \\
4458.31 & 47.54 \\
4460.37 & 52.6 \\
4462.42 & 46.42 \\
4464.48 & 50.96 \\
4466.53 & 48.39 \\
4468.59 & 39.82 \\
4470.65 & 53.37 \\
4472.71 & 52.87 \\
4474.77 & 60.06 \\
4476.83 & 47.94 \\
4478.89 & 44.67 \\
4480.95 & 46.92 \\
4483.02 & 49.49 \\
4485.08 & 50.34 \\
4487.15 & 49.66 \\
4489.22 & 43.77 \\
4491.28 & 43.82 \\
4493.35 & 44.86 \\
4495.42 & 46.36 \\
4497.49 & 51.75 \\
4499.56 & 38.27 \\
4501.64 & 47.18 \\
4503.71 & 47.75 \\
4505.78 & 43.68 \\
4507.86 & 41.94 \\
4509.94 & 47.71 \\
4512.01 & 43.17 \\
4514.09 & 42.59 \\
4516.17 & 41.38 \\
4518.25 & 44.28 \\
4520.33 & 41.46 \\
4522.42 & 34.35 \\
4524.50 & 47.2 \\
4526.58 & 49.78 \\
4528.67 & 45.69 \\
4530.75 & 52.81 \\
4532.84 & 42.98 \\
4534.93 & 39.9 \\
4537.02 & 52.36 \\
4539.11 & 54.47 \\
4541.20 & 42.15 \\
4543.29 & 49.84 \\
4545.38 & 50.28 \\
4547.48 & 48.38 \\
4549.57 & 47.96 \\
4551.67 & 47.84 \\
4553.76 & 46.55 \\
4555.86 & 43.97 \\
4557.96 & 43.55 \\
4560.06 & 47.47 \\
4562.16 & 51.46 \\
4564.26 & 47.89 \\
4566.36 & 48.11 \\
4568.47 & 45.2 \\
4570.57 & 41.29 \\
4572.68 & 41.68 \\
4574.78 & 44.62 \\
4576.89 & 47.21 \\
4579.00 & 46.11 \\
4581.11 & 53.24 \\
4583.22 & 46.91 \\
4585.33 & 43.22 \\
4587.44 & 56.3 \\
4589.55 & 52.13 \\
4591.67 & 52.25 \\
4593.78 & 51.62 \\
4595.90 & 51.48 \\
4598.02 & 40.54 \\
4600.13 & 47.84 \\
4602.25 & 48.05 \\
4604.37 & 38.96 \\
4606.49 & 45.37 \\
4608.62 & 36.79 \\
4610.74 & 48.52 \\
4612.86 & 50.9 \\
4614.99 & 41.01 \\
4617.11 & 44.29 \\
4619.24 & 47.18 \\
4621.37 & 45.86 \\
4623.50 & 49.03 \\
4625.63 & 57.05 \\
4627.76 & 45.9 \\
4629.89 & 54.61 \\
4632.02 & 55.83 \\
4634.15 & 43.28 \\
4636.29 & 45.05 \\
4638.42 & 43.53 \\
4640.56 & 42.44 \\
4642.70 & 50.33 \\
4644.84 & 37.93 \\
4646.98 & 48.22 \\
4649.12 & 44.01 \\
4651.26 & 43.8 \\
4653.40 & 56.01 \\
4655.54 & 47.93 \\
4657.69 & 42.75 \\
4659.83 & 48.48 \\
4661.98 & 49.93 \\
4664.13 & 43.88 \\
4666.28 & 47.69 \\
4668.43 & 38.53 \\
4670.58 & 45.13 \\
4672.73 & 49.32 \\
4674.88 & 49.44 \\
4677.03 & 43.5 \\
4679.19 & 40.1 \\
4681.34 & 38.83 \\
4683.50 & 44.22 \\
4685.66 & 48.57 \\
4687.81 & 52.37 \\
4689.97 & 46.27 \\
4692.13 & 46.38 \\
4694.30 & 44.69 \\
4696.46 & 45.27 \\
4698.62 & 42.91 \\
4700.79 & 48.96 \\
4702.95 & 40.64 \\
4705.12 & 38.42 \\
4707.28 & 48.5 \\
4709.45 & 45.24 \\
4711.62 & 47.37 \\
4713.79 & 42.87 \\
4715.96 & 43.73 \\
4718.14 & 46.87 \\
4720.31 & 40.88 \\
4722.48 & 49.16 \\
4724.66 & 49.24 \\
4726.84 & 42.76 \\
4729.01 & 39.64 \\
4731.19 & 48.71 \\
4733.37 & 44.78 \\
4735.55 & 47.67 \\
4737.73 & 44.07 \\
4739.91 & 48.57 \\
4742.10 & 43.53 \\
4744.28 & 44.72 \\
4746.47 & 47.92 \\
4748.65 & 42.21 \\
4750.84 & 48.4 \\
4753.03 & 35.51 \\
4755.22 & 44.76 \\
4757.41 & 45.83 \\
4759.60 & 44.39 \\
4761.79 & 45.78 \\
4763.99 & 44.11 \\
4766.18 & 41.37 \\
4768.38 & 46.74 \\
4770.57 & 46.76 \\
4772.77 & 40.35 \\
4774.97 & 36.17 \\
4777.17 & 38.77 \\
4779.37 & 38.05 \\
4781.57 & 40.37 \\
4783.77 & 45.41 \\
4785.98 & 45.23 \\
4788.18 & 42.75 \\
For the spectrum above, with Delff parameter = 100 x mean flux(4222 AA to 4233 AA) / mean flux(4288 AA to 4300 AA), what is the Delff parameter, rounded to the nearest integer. 109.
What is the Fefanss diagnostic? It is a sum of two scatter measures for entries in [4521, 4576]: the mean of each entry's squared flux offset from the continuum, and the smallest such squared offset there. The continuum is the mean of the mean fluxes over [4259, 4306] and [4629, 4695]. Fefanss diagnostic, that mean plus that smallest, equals 20.4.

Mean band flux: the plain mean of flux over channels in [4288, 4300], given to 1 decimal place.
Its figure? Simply 45.4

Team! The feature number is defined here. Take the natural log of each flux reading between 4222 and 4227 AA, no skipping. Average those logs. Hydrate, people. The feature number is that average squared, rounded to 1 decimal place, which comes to 15.4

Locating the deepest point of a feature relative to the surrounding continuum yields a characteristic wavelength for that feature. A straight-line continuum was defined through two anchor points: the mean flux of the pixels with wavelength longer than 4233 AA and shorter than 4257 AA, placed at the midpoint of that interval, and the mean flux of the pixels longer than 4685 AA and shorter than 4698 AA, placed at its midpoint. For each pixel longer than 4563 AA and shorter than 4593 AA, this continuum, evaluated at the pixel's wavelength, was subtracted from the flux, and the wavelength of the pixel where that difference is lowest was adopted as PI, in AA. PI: 4570.57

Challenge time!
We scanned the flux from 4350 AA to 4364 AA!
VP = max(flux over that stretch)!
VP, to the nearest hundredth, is 57.41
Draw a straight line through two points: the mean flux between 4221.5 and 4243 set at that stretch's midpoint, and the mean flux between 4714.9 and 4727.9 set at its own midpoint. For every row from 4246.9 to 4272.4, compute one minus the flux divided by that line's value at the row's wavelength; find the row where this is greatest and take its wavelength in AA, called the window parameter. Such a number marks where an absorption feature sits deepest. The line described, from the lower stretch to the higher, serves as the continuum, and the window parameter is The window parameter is 4249.82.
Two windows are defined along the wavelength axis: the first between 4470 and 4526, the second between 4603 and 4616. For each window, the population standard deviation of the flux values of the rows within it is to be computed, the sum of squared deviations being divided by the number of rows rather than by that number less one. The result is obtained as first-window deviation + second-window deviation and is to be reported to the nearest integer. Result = 10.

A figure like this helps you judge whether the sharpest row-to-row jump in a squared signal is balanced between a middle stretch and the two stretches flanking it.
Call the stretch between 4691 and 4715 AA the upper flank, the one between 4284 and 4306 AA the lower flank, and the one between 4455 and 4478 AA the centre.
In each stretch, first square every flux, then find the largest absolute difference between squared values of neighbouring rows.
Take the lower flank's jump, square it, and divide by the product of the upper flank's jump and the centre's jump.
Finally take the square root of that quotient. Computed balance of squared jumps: 1.03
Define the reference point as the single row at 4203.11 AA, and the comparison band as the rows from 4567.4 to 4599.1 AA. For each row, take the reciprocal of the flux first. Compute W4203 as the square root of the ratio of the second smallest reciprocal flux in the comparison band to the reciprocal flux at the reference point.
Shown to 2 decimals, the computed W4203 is 1.04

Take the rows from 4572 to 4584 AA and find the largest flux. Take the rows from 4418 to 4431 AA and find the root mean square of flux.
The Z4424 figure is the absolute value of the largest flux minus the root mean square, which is 6.4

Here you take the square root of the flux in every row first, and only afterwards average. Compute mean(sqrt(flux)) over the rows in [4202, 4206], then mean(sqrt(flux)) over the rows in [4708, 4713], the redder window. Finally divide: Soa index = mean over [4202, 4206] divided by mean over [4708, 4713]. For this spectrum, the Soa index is 1.05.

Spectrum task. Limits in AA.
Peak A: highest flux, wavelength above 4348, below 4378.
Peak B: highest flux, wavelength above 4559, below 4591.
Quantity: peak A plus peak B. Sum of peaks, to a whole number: 114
